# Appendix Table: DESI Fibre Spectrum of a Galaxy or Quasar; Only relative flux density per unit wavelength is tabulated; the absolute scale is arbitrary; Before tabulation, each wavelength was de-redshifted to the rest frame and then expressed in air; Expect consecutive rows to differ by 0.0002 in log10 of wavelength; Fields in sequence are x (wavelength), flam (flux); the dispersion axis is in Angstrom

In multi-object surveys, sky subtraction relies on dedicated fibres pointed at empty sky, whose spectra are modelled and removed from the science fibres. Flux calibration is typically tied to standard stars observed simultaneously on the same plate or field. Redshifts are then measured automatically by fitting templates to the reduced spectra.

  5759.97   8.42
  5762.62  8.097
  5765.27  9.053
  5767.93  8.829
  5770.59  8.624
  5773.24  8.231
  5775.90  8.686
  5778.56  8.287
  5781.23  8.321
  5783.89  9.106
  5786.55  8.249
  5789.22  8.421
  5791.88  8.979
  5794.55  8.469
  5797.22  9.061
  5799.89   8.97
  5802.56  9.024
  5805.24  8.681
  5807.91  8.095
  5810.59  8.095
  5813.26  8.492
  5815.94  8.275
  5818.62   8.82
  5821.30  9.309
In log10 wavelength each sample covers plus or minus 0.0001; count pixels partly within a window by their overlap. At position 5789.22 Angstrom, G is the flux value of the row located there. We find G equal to 8.421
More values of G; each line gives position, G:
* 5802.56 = 9.024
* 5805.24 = 8.681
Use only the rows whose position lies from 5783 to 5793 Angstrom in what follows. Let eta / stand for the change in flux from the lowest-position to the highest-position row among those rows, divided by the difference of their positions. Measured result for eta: -0.02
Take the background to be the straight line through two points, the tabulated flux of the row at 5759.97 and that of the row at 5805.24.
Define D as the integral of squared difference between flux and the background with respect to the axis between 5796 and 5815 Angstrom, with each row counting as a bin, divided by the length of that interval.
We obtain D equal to 0.17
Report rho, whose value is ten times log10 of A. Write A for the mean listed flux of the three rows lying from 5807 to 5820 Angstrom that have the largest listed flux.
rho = 9.31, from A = 8.5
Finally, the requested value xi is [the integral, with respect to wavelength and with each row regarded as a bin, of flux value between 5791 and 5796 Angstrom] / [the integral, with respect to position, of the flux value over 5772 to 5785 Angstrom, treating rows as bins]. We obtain 0.4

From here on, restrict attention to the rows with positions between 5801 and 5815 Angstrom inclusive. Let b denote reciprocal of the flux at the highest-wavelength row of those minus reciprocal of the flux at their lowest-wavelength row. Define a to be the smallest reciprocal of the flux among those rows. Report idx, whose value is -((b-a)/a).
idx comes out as 0.94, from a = 0.111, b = 0.0069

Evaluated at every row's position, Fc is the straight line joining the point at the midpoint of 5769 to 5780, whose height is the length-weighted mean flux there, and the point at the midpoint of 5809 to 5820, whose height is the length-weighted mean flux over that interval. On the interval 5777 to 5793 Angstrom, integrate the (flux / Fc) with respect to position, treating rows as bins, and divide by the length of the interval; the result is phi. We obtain 1.01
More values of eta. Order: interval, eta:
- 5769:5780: -0.04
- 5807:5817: 0.02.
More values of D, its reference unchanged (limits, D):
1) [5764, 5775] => 0.14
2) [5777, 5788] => 0.12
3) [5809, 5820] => 0.17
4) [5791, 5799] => 0.11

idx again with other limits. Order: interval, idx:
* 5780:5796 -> 1.02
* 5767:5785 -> 1.03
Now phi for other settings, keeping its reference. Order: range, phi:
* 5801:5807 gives 1.04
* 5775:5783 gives 1.00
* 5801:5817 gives 1.00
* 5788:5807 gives 1.04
